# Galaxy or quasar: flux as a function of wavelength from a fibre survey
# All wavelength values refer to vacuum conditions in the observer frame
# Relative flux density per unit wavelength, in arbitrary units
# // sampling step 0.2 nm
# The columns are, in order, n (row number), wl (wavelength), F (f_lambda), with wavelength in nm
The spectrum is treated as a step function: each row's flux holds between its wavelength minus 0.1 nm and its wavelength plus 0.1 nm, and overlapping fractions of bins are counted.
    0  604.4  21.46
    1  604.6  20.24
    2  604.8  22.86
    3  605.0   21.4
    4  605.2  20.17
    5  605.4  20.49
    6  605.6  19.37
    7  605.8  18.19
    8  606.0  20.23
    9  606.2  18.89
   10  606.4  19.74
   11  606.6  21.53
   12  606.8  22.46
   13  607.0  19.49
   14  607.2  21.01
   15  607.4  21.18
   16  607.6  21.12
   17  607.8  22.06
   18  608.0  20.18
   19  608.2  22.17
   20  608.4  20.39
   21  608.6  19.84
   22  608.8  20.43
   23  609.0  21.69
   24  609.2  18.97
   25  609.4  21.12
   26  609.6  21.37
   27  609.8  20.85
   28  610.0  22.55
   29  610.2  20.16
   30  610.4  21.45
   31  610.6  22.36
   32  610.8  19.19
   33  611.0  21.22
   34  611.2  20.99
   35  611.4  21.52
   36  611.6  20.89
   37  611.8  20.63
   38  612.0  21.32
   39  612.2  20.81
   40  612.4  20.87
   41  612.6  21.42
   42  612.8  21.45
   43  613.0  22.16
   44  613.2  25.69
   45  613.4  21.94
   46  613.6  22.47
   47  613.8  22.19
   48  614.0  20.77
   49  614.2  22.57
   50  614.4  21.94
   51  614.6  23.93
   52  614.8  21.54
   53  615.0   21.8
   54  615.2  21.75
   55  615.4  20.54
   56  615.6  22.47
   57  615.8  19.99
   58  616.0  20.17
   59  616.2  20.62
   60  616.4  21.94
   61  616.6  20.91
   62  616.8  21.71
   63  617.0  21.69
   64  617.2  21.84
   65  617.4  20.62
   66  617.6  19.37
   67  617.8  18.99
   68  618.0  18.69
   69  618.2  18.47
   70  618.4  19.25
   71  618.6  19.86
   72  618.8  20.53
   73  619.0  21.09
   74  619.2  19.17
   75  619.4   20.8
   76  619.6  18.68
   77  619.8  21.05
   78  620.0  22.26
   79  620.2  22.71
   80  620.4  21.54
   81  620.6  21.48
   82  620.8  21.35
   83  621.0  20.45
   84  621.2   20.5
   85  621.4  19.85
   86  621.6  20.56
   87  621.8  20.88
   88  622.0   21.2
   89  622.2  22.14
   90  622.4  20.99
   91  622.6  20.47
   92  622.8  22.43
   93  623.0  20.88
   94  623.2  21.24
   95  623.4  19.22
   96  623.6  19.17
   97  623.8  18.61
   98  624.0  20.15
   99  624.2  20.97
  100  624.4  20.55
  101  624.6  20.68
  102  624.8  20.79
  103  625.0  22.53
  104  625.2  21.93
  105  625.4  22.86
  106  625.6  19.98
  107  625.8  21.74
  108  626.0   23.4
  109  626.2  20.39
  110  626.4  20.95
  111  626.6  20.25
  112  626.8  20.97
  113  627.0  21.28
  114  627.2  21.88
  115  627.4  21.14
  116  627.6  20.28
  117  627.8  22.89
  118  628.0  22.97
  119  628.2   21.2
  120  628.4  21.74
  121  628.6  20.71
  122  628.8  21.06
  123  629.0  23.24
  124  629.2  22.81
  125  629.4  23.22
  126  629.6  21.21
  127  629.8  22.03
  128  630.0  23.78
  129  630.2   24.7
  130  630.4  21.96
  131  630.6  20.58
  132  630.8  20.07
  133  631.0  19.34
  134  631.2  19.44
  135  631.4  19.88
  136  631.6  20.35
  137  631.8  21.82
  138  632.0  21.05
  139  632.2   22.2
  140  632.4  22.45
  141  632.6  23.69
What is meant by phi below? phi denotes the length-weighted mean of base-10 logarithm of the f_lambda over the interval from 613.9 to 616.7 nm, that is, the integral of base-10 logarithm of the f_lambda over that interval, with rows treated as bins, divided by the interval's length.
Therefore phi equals 1.33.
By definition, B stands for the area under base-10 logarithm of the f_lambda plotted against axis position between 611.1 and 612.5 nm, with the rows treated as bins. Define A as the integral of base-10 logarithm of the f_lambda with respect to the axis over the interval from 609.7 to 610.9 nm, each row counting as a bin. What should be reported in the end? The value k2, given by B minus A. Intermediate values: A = 2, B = 2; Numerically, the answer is 0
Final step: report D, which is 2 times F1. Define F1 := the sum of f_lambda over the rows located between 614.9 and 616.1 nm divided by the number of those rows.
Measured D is 42.2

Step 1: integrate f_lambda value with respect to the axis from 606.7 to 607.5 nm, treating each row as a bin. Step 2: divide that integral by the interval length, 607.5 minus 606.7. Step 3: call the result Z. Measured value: 21.0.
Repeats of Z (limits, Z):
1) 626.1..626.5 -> 20.7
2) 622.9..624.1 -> 19.9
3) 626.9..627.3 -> 21.6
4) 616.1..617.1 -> 21.4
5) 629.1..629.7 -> 22.4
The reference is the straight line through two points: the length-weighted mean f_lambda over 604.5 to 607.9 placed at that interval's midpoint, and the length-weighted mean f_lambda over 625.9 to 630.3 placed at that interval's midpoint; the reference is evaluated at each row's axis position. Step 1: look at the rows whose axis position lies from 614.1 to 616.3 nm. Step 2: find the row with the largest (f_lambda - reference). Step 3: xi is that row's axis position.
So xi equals 614.6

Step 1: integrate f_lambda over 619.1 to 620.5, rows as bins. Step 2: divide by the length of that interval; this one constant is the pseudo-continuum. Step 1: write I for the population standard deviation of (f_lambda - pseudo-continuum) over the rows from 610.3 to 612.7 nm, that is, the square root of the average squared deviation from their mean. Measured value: 0.71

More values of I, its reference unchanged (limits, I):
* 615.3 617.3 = 0.80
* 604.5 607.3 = 1.27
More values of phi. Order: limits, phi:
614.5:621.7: 1.32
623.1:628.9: 1.32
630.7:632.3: 1.31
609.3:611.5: 1.33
